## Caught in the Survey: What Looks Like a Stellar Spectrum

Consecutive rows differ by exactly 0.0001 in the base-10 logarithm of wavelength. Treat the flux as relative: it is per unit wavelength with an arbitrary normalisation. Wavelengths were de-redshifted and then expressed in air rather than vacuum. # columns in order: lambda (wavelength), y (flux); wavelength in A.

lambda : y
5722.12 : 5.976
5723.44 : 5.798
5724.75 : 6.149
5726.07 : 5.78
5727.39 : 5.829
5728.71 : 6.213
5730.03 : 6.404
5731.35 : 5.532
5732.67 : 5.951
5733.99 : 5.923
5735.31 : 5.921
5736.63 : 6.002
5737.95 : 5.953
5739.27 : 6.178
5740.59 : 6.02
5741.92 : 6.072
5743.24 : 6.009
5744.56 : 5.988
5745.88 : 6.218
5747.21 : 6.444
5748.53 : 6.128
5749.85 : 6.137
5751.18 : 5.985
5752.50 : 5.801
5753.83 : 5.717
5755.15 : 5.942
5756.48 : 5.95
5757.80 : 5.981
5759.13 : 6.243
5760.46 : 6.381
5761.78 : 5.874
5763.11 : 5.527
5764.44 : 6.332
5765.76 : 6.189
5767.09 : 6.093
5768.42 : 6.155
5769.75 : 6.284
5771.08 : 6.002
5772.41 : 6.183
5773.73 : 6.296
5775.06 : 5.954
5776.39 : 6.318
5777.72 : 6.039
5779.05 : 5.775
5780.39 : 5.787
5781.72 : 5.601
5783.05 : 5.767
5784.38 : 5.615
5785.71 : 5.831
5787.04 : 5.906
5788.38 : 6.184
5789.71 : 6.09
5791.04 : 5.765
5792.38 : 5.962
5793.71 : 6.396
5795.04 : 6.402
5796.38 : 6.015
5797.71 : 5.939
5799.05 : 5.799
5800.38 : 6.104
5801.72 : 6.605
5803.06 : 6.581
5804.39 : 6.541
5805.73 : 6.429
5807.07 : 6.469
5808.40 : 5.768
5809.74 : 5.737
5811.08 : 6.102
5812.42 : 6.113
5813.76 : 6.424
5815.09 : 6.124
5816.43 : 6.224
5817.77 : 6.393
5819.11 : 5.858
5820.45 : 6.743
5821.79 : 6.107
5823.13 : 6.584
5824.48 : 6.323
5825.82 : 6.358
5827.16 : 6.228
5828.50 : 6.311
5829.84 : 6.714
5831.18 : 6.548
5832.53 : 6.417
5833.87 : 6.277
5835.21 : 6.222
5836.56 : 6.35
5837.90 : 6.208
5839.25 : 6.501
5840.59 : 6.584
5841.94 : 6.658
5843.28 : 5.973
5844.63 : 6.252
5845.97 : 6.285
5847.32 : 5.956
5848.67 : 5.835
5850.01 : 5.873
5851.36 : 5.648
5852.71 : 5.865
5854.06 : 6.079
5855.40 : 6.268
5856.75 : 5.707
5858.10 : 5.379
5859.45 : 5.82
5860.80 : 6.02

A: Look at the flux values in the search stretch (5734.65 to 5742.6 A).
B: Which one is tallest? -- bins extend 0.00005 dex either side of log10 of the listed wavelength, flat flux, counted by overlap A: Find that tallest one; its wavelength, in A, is 5739.27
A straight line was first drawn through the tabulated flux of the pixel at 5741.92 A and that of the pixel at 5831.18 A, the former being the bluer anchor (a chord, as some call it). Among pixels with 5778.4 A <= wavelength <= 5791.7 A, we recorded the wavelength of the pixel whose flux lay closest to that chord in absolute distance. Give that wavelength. 5788.38 A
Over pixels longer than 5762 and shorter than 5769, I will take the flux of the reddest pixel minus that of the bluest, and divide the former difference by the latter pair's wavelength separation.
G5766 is 0.12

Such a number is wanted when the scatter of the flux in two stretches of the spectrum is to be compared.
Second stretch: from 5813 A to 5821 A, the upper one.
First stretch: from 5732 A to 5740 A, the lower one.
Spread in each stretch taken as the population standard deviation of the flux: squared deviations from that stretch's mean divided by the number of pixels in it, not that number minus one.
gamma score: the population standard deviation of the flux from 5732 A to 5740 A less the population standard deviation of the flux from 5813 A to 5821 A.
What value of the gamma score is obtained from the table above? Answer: -0.19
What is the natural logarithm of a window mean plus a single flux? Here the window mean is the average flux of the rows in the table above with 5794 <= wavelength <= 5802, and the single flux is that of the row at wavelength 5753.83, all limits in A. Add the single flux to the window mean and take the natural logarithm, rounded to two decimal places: 2.47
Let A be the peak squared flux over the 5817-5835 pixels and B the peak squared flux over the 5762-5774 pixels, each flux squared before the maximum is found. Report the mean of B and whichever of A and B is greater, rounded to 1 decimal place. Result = 42.8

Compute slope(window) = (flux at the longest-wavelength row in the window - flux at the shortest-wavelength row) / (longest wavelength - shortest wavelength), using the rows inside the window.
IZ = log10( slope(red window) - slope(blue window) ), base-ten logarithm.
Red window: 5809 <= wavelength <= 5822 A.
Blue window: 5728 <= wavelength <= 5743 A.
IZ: -1.38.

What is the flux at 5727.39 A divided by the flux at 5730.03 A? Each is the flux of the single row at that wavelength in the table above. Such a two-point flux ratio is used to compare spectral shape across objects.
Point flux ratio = 0.91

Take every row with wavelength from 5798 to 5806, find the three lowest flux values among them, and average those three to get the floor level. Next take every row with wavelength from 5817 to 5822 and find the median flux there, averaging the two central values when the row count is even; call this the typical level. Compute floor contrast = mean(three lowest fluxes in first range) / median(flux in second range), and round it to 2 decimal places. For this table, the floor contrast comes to 0.98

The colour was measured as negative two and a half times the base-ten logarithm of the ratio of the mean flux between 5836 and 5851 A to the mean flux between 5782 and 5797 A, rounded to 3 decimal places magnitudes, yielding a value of -0.041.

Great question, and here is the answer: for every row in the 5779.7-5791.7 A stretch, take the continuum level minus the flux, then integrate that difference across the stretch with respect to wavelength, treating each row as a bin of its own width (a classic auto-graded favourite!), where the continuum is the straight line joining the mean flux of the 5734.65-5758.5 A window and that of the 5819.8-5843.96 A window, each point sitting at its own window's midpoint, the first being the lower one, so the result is 4.3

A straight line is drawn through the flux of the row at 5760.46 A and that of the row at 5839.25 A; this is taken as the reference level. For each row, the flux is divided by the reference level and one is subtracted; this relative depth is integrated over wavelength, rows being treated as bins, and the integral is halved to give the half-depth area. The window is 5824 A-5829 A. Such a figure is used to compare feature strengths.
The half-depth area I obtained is -0.07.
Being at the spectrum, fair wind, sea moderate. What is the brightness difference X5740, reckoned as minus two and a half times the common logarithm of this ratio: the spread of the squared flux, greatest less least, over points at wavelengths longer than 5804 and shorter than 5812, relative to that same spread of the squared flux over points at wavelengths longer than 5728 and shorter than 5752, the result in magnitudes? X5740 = 0.1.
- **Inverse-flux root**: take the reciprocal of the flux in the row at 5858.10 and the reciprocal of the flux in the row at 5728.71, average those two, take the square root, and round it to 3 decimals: 0.416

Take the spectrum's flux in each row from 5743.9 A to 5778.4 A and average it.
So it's 6.08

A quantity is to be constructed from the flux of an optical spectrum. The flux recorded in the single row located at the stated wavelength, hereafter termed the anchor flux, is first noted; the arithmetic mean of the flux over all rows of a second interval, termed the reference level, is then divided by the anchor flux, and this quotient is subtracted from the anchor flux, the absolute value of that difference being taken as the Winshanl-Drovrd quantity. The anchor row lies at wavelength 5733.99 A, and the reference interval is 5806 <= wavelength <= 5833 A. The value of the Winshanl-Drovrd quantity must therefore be 4.86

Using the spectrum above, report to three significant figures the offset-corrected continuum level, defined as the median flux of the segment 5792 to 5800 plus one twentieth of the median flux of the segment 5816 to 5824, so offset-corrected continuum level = 6.30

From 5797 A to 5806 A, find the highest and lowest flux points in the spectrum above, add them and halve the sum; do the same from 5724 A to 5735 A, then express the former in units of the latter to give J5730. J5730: 1.04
